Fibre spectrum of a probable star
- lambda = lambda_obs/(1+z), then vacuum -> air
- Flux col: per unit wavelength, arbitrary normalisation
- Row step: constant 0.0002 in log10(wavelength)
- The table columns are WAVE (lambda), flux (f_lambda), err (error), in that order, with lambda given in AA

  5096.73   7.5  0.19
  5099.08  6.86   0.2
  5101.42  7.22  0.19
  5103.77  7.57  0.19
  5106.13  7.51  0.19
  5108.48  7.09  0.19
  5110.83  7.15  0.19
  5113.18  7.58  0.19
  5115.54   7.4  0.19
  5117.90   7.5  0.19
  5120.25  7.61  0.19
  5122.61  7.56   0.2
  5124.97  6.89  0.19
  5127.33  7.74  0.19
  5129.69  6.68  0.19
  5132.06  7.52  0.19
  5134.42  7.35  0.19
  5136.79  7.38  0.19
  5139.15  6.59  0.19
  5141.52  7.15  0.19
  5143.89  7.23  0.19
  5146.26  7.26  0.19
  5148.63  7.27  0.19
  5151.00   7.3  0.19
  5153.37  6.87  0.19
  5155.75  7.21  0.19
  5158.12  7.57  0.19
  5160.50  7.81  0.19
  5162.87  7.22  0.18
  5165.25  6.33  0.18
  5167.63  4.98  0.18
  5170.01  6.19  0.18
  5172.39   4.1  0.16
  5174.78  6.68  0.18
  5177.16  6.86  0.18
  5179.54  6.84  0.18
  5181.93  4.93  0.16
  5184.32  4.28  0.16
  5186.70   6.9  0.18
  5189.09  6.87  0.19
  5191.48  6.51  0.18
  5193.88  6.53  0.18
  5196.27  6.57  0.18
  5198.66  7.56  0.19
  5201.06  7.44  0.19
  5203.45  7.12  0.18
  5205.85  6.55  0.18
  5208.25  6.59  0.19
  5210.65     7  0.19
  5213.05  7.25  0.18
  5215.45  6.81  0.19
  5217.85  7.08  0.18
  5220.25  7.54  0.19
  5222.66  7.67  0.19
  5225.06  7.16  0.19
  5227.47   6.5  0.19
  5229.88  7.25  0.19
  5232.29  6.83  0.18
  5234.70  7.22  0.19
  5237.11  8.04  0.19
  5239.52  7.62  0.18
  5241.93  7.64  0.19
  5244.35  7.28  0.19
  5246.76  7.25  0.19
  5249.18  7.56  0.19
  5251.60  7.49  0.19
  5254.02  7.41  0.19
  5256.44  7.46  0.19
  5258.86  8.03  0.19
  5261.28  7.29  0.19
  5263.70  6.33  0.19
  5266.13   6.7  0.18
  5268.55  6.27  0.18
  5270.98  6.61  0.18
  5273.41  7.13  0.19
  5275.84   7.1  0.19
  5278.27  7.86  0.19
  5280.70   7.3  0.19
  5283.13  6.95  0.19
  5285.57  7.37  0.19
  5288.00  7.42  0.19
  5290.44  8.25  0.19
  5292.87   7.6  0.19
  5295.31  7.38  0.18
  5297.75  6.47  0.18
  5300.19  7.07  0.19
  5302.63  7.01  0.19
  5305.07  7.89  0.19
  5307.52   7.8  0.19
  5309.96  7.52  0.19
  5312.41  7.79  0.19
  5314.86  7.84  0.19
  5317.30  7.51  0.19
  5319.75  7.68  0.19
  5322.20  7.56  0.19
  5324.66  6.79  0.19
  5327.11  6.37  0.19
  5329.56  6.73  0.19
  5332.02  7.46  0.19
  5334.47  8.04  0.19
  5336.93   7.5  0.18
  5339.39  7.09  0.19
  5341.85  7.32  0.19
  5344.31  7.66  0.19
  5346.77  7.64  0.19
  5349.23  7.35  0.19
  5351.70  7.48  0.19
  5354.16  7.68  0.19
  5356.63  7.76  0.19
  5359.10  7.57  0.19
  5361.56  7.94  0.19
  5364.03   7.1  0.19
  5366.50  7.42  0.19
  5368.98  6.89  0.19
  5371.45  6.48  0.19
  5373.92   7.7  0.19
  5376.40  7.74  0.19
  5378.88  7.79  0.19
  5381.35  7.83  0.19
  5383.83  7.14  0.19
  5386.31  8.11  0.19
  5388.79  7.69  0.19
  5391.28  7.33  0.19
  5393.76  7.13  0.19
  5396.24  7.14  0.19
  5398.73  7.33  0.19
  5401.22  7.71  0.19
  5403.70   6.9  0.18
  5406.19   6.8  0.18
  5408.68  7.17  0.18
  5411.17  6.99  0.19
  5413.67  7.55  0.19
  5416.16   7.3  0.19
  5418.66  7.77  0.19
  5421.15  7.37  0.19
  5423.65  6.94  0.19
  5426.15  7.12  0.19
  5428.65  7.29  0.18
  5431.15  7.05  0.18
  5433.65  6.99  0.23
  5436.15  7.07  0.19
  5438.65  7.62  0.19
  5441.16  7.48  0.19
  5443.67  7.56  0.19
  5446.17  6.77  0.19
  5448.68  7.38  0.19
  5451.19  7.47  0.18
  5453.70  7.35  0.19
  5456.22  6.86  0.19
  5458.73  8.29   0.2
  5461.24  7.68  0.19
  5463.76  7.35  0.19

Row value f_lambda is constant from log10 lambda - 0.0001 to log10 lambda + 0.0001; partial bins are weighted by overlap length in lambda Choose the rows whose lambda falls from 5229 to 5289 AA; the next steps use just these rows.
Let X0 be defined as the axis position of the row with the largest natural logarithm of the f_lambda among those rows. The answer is 5237.11 AA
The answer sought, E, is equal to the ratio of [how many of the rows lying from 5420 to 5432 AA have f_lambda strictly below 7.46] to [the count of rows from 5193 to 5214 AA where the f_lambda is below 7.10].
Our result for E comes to 1.0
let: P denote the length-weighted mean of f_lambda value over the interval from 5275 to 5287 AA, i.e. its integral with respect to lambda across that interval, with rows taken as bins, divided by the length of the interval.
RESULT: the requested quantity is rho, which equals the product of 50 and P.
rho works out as 366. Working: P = 7.33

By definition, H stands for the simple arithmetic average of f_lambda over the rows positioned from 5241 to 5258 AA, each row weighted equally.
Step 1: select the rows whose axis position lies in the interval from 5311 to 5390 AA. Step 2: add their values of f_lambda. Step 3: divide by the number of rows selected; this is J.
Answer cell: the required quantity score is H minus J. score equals -0.02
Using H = 7.4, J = 7.46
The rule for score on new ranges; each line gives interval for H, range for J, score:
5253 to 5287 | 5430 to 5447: -0.09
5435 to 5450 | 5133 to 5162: 0.06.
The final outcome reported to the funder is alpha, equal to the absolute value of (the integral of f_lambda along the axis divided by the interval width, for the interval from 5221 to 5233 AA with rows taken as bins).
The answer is 7.11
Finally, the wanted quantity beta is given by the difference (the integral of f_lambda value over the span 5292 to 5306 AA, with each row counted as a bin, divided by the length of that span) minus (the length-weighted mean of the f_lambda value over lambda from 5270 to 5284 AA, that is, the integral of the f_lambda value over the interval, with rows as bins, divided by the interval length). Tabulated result 0.0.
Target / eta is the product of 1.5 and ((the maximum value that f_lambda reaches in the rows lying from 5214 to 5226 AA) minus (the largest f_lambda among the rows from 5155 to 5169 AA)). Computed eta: -0.2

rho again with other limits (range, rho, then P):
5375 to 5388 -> 386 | 7.72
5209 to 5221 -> 355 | 7.10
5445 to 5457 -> 359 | 7.18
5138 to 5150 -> 355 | 7.10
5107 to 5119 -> 367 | 7.35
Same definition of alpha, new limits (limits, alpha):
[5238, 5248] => 7.47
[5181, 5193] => 5.93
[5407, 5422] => 7.34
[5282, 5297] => 7.47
